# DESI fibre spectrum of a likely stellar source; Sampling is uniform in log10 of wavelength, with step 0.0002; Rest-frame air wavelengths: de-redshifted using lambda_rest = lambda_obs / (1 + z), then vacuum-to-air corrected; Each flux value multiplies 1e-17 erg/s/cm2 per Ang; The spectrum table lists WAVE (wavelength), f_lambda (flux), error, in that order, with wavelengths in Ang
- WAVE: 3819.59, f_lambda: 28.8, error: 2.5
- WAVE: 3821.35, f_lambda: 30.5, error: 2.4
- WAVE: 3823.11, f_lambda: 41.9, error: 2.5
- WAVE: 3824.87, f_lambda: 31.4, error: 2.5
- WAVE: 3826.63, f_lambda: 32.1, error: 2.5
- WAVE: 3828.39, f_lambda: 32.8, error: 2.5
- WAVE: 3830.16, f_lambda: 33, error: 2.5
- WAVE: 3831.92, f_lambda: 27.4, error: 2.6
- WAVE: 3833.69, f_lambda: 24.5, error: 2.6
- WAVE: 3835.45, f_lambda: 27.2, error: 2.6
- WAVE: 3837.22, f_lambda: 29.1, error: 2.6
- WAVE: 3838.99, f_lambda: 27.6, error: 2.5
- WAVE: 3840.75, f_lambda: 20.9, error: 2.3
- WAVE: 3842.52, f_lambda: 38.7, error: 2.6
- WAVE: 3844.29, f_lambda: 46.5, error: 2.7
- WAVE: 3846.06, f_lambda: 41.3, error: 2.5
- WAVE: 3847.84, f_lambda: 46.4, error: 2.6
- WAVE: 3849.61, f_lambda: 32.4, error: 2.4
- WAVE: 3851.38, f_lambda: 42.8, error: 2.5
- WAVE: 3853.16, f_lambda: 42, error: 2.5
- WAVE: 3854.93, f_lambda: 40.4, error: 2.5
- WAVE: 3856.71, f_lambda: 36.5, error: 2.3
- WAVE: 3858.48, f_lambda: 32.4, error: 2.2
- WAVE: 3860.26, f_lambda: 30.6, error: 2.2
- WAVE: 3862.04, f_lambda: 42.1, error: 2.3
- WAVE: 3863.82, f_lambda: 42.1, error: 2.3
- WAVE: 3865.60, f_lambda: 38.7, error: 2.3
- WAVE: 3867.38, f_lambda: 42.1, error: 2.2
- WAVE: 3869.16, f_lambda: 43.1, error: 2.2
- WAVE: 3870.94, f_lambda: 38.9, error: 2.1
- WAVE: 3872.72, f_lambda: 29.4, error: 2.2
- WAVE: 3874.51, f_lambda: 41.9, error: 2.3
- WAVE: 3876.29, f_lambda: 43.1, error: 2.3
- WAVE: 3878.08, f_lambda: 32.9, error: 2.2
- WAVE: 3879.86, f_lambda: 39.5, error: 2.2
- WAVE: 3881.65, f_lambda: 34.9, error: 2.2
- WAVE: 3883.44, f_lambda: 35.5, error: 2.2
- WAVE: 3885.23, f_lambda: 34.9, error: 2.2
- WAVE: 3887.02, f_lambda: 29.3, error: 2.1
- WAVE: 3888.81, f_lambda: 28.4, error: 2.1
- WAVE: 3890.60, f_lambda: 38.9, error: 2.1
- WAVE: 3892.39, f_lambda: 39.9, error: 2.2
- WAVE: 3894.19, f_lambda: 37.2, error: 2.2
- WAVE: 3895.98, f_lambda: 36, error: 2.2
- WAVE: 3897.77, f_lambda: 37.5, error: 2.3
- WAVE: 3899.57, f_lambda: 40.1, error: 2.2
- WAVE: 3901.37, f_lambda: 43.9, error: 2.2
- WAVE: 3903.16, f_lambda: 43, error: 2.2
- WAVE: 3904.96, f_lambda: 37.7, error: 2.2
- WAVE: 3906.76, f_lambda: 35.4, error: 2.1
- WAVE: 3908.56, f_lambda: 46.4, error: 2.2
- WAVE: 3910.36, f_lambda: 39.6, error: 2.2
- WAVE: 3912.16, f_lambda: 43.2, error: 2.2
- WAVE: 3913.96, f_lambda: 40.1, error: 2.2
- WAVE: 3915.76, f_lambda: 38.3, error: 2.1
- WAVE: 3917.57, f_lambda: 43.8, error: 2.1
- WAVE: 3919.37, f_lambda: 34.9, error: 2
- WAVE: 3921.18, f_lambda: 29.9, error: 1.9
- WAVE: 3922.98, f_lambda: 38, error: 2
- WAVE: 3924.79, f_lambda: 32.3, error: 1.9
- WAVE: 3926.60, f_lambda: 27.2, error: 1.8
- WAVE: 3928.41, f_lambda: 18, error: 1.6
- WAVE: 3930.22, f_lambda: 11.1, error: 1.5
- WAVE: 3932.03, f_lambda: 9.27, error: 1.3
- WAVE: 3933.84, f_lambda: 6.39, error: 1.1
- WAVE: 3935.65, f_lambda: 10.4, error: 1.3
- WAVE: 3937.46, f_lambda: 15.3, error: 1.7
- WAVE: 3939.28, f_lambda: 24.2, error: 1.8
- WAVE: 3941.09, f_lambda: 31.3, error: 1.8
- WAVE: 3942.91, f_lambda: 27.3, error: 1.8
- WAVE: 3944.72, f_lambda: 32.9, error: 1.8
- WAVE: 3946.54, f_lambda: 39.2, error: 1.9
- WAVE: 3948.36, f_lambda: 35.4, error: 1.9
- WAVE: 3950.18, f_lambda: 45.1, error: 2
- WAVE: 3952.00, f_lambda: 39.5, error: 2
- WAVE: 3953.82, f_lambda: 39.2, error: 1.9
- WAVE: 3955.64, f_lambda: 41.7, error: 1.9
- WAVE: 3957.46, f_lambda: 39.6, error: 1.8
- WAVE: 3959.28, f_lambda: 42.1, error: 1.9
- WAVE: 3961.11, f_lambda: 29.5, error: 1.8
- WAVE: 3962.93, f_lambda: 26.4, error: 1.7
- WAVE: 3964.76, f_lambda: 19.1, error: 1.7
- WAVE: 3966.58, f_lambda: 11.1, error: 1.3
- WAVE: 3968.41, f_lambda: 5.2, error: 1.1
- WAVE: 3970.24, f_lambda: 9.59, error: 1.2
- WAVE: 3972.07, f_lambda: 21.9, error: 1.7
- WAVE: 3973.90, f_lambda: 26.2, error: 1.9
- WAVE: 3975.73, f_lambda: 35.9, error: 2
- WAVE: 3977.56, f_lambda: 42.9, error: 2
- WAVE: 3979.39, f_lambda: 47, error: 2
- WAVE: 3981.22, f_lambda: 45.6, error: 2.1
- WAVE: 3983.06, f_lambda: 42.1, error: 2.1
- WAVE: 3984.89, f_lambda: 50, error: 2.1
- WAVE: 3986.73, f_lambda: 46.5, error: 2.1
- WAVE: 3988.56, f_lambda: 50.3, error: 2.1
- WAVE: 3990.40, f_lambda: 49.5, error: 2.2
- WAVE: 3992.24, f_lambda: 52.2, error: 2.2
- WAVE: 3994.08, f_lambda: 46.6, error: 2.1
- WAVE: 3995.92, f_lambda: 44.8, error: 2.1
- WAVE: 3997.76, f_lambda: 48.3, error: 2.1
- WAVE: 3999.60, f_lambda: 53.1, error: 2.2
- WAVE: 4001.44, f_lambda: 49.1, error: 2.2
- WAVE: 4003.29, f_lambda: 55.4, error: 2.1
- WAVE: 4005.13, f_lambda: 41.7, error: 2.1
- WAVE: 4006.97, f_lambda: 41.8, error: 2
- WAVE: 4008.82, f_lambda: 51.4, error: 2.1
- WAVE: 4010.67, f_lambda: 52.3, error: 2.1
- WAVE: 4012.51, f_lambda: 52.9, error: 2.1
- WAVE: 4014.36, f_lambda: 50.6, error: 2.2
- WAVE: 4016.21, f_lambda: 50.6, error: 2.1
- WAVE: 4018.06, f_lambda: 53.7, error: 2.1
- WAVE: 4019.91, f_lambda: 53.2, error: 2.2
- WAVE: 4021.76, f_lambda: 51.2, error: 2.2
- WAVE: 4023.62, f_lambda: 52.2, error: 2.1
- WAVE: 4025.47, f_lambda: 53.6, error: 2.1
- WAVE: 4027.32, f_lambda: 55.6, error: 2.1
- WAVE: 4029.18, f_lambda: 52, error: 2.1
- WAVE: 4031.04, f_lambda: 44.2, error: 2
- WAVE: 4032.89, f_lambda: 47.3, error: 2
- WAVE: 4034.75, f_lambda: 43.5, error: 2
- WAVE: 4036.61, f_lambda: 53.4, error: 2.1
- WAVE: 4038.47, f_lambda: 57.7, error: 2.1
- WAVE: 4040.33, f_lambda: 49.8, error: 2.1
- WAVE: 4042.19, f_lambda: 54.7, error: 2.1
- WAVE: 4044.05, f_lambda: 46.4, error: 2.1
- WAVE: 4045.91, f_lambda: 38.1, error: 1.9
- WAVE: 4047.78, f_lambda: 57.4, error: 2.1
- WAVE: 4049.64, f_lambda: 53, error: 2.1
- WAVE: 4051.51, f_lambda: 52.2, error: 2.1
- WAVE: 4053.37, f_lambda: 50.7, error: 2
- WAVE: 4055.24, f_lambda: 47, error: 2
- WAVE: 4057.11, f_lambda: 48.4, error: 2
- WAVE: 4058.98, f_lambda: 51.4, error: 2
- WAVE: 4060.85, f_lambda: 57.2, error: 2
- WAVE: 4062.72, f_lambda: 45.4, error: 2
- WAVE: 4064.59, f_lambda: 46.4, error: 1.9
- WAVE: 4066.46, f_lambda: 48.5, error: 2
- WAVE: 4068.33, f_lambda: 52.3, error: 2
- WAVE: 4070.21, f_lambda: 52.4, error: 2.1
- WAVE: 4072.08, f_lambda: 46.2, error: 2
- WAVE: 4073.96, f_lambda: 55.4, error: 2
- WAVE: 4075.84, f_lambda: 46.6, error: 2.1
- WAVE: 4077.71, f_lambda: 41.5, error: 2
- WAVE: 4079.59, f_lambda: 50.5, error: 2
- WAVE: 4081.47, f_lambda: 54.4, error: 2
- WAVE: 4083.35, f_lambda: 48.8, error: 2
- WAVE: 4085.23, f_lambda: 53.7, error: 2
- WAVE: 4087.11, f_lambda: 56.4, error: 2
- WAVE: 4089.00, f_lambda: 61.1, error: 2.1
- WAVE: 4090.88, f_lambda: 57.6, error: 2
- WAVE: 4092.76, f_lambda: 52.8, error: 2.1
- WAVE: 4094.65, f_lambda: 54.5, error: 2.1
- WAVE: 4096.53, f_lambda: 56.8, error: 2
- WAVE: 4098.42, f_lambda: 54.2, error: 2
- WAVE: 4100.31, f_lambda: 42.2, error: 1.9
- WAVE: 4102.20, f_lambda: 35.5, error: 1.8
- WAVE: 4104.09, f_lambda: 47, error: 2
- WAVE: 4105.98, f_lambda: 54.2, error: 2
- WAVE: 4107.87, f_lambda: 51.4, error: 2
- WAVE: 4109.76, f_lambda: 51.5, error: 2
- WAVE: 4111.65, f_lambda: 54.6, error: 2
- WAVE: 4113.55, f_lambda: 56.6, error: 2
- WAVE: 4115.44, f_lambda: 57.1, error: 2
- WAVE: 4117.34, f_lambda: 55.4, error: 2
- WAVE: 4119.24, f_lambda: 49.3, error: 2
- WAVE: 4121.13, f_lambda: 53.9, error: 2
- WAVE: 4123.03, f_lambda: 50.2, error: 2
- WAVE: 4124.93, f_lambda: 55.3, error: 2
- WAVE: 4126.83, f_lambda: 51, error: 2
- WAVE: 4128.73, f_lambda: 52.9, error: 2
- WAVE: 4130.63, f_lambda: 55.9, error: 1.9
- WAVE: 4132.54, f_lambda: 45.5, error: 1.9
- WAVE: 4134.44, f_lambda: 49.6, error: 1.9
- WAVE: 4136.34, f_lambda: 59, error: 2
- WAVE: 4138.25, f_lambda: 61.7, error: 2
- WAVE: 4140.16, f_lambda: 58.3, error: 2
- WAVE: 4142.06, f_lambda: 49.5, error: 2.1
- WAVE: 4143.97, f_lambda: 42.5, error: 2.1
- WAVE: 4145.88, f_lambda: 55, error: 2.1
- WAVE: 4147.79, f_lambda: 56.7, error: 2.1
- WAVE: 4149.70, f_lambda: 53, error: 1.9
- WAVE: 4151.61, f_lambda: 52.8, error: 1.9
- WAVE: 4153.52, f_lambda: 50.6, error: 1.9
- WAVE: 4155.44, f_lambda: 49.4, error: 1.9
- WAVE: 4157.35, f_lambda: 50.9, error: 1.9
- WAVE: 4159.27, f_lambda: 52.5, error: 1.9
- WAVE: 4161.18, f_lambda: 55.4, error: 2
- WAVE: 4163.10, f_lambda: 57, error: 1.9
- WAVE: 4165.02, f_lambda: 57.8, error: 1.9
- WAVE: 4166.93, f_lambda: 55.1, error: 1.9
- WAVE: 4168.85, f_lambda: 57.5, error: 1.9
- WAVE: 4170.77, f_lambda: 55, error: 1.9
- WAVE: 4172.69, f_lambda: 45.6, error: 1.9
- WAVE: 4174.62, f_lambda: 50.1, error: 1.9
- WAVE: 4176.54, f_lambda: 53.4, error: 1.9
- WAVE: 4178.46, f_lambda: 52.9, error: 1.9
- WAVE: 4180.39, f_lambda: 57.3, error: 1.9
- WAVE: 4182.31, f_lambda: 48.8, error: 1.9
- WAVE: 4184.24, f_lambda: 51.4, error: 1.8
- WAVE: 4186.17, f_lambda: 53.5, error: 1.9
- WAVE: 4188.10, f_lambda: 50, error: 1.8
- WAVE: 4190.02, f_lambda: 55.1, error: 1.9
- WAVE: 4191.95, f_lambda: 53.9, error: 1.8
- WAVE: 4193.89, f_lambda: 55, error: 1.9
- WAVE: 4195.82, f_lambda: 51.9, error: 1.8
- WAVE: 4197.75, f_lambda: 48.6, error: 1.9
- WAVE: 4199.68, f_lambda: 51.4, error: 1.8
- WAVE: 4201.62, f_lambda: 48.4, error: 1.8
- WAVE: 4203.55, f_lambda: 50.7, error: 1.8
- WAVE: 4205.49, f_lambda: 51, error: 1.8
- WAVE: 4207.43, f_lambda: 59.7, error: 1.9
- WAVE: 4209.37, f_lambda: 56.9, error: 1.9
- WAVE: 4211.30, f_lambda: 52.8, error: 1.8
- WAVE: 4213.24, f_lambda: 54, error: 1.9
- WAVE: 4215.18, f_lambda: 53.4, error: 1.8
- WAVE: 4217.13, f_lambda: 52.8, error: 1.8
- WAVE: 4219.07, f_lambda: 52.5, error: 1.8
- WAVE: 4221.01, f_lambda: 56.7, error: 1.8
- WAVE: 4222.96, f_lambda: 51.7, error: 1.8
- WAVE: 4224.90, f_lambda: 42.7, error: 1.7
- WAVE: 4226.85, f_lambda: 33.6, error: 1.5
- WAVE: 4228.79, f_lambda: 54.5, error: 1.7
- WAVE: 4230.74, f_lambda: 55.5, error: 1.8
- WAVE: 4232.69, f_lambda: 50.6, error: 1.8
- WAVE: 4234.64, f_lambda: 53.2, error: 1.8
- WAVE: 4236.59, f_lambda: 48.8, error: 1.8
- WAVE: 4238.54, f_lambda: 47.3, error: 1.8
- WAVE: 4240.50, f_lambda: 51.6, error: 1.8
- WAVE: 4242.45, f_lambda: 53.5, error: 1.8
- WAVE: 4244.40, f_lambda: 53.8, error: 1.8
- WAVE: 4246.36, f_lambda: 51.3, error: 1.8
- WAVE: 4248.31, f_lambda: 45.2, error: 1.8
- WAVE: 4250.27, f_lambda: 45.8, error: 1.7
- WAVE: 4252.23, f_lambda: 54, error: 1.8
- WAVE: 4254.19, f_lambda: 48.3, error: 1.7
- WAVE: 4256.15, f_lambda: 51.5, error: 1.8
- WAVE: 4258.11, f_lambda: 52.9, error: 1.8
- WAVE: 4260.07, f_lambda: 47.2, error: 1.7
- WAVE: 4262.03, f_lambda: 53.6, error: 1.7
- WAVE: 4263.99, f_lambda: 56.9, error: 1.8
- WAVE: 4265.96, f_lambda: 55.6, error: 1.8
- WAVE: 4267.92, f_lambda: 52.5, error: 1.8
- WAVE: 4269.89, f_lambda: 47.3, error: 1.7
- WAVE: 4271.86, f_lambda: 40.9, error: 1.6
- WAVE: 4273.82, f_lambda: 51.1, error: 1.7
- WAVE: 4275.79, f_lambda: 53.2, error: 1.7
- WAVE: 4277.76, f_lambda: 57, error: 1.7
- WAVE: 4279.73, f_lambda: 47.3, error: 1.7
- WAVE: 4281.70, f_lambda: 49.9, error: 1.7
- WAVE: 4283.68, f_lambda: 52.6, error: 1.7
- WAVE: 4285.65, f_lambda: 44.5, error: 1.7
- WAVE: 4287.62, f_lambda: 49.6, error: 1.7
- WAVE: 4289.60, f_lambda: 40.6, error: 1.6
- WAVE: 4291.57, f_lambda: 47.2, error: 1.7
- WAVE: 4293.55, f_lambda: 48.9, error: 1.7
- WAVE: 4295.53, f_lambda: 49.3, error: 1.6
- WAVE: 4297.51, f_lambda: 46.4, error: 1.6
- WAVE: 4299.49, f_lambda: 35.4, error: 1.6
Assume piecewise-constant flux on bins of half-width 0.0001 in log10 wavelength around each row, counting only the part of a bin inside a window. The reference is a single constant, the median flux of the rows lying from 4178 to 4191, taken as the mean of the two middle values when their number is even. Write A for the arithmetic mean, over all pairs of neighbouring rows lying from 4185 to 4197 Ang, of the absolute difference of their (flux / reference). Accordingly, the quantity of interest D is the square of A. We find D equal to 0.003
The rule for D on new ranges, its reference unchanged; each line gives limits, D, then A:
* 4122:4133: 0.009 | 0.09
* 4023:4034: 0.005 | 0.07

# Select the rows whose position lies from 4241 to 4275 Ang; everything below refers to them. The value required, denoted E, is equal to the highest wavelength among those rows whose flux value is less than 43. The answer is 4271.86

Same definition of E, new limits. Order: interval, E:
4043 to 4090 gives 4077.71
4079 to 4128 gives 4102.20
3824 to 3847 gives 3846.06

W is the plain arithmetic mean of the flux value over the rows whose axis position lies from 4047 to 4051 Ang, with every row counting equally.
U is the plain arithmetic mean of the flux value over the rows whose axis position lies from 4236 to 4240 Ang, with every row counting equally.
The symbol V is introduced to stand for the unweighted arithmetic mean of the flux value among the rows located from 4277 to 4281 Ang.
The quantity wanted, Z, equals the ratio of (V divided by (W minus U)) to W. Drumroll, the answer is 0.13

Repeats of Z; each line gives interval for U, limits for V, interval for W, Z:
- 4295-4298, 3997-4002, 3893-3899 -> -0.12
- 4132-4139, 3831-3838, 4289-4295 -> -0.07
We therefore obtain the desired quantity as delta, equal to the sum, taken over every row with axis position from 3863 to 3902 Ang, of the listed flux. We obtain 828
